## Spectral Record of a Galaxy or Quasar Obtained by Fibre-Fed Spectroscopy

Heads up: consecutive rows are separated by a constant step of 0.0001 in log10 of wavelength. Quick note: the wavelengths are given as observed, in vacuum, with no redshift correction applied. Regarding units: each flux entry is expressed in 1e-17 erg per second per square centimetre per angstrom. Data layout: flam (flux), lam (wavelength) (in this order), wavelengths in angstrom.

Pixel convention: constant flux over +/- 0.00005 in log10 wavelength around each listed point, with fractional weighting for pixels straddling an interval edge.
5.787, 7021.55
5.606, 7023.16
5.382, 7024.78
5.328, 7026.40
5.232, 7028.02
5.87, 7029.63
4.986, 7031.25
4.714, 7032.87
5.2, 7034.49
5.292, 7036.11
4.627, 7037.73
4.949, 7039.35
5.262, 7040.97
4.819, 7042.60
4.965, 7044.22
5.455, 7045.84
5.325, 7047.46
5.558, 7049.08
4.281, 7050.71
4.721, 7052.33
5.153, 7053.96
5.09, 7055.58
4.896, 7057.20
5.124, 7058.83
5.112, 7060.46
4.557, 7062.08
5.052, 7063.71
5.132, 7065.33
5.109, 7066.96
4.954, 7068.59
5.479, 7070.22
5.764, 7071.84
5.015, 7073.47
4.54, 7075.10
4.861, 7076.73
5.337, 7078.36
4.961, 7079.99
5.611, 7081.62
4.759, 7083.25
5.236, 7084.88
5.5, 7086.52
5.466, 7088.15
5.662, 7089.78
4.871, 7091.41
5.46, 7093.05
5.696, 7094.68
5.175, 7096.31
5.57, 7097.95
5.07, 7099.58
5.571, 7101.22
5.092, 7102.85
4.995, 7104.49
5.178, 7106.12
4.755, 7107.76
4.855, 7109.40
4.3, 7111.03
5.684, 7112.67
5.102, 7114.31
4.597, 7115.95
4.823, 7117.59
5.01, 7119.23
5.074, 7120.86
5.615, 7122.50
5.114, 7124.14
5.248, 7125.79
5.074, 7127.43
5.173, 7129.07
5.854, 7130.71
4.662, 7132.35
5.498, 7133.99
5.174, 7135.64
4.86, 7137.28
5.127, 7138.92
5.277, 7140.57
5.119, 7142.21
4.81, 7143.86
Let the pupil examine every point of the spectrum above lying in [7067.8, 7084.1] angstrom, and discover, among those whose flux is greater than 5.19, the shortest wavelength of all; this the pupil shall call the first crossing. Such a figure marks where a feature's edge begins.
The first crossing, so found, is 7070.22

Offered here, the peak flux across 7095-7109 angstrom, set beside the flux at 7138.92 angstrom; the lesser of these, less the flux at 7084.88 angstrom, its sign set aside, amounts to 0.11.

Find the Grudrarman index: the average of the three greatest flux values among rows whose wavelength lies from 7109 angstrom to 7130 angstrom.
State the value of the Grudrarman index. 5.52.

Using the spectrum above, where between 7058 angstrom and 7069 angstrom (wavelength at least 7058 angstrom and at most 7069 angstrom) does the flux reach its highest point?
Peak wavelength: 7065.33 angstrom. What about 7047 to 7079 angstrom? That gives 7071.84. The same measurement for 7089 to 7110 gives 7094.68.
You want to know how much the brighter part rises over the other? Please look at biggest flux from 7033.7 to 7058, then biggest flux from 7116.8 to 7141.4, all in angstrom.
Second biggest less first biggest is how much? 0.30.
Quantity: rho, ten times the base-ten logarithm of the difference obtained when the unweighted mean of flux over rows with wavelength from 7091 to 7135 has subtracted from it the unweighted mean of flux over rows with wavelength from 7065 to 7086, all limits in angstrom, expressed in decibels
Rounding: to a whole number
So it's -18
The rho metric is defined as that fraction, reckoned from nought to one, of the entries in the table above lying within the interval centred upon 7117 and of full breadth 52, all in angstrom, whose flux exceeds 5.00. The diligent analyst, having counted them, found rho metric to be 0.72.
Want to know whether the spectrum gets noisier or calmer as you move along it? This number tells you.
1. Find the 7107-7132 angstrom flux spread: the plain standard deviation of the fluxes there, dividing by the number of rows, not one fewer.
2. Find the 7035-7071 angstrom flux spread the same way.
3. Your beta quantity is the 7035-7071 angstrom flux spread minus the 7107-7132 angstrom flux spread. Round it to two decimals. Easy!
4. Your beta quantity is -0.09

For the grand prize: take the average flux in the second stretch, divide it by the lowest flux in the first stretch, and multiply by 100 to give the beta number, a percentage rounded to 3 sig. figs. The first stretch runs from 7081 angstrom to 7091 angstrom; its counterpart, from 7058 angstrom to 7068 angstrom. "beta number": 105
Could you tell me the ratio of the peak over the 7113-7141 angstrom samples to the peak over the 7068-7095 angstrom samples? 1.02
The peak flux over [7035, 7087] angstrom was 5.764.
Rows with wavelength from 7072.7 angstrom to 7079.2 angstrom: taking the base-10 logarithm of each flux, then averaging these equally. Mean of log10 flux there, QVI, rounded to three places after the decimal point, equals 0.693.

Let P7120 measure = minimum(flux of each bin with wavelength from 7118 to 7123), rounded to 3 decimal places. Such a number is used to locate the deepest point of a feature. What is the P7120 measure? 5.010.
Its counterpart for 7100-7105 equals 4.995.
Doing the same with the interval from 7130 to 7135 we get 4.662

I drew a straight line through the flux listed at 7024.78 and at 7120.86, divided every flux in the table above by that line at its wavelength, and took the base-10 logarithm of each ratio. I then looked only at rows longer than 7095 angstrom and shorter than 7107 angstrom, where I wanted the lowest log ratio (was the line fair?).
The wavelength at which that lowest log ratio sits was 7104.49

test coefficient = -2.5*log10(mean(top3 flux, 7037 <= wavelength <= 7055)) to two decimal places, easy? -1.84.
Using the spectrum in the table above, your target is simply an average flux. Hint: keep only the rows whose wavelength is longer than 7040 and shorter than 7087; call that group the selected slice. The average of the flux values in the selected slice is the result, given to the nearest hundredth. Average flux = 5.09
